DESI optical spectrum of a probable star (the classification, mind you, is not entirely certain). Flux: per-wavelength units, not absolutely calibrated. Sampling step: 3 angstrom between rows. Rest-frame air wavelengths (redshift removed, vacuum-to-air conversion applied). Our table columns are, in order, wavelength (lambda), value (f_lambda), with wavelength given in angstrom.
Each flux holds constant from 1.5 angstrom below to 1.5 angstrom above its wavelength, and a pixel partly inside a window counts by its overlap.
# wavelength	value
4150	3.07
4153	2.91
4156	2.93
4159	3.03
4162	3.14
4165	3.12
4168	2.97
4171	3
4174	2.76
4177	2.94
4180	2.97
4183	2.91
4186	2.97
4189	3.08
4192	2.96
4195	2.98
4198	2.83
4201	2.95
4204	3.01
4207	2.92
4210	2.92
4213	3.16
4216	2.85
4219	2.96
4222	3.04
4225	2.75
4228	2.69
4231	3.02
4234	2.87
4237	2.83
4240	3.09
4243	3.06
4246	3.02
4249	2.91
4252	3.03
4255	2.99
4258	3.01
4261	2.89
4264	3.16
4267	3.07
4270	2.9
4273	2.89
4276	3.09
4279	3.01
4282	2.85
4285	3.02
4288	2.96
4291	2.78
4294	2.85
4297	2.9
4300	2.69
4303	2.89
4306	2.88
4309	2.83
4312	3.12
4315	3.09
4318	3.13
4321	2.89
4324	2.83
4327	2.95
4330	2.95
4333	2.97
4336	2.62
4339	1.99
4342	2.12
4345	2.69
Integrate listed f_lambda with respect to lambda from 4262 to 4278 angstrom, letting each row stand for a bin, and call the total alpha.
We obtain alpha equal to 48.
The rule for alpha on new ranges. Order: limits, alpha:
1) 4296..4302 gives 17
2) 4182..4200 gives 53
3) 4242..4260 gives 54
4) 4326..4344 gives 47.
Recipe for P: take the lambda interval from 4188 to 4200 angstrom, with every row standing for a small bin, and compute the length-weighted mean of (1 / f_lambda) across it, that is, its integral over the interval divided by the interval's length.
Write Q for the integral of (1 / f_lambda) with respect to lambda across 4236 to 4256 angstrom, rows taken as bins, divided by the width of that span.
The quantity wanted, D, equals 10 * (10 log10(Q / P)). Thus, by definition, -0.5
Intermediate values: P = 0.338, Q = 0.334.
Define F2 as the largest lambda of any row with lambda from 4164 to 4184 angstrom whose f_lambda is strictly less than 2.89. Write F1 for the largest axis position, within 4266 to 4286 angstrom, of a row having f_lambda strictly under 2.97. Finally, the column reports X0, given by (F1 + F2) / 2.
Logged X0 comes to 4228.0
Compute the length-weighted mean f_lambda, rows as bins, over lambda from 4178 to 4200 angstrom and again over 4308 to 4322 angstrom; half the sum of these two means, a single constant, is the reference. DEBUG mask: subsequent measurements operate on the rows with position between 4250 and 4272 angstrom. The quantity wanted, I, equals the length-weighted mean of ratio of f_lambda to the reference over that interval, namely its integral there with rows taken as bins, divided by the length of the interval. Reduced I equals 1.004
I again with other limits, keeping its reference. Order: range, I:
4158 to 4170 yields 1.025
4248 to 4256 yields 0.997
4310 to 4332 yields 1.000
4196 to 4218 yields 0.987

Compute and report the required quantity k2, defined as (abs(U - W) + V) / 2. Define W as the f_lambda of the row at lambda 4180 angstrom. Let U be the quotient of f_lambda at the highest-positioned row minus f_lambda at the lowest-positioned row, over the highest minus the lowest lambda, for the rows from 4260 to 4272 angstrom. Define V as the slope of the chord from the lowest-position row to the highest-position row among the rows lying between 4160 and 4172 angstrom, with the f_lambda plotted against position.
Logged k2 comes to 1.48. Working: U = 0.001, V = -0.016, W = 2.97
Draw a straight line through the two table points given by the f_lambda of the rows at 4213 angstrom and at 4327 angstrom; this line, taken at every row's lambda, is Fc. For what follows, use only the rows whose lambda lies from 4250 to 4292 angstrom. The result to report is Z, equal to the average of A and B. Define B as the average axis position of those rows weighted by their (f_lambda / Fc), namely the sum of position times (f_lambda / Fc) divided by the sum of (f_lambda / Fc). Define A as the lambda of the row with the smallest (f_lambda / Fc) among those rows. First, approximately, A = 4291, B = 4271.4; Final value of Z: 4281.2 angstrom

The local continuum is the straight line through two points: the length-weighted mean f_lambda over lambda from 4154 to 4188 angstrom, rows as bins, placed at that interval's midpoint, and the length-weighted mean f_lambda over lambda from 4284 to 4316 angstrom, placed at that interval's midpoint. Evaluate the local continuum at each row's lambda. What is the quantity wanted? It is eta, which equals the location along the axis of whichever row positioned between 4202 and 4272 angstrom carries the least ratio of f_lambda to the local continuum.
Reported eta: 4228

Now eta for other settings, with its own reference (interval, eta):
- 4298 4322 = 4300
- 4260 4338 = 4336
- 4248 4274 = 4261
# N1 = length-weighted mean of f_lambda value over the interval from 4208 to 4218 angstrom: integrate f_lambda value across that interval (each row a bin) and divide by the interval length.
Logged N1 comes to 2.97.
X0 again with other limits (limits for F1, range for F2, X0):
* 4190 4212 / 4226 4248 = 4223.5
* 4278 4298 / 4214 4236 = 4265.5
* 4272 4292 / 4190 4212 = 4244.5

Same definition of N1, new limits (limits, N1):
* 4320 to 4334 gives 2.92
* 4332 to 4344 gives 2.41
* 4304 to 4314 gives 2.95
